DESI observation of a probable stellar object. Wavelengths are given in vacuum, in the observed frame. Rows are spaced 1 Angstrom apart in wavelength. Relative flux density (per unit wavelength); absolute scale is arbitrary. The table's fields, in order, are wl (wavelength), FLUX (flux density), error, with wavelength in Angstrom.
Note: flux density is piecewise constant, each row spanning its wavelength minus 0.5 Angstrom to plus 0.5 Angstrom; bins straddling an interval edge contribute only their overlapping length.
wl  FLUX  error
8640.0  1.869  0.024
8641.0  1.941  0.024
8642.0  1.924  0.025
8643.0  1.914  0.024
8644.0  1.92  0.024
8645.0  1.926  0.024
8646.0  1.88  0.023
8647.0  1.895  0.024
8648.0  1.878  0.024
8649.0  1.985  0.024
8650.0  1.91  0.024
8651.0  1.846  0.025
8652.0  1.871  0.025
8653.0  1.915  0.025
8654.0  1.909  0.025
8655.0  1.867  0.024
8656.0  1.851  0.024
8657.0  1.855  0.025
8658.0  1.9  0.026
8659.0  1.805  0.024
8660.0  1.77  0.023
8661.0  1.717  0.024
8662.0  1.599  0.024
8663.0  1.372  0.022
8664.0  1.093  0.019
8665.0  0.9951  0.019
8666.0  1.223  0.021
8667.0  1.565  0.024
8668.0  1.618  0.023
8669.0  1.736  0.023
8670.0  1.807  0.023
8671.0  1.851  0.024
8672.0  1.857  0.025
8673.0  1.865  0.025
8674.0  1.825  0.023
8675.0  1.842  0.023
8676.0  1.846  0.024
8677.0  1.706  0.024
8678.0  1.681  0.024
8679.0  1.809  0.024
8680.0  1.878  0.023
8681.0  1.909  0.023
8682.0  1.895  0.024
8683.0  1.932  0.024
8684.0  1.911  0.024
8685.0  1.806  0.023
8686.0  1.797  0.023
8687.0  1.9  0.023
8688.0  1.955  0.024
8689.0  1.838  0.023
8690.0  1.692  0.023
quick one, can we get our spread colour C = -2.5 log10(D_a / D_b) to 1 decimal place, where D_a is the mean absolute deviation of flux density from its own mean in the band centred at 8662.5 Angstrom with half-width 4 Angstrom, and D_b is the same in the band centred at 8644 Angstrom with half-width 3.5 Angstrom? -3.1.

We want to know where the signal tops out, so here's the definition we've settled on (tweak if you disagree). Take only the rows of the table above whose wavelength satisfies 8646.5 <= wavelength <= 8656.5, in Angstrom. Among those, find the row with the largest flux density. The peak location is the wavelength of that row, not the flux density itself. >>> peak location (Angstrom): 8649.0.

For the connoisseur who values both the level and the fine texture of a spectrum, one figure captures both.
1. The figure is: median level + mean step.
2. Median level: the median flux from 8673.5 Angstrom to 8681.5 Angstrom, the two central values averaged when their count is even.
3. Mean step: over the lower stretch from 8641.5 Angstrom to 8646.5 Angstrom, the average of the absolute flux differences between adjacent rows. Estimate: 1.85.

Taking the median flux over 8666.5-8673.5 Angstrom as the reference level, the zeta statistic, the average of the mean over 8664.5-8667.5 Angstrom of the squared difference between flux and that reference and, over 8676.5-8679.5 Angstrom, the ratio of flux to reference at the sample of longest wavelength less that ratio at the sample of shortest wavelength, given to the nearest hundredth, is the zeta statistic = 0.20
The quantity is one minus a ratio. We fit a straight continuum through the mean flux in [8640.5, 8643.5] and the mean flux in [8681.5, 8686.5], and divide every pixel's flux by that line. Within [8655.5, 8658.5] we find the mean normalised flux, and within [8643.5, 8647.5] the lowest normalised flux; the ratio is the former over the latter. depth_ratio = 0.00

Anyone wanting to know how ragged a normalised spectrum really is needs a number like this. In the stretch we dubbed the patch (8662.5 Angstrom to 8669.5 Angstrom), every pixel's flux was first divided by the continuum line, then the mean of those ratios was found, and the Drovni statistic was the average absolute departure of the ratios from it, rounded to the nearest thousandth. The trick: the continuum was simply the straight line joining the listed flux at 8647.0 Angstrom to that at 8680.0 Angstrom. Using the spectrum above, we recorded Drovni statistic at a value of 0.122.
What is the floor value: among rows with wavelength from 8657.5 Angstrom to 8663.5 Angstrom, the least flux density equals 1.372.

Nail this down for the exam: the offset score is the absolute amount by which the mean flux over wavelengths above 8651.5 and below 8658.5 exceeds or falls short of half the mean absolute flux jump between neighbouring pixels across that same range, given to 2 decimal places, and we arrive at 1.87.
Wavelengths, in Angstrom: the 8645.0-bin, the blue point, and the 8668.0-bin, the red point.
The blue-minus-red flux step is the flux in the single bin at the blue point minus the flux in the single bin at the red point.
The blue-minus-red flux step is 0.31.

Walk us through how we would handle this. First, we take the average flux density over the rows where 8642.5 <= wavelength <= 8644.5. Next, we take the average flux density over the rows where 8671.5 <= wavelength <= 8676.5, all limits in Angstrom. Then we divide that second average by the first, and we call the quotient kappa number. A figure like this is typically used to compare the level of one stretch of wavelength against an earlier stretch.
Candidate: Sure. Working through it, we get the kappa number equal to 0.96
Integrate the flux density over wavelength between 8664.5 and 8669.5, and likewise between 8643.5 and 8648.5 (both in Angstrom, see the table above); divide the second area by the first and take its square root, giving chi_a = 1.15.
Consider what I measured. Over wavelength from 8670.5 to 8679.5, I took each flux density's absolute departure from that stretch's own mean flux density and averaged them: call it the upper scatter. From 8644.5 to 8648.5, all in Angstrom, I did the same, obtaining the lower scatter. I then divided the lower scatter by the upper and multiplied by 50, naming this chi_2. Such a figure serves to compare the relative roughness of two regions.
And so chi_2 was 15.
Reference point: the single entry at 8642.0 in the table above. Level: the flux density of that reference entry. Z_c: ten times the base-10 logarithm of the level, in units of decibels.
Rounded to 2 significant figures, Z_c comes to 2.8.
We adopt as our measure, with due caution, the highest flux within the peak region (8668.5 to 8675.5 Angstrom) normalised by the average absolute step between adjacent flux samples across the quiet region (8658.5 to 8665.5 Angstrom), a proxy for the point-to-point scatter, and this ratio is 14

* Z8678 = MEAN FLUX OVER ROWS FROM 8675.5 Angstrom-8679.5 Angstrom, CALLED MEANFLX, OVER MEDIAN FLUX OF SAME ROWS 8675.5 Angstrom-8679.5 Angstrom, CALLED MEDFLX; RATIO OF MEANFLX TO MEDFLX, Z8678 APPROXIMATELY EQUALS 1.00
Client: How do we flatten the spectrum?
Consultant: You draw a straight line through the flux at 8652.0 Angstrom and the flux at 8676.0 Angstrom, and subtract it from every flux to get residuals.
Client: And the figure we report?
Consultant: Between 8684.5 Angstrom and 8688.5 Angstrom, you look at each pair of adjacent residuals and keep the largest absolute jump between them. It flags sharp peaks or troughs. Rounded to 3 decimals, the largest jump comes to 0.104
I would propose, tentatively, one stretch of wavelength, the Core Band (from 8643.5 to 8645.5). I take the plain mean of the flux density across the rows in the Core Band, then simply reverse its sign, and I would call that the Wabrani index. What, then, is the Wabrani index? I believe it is -1.92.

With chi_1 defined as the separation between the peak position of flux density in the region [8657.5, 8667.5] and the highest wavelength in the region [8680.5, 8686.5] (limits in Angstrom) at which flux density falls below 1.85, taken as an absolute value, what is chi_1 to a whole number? 28 Angstrom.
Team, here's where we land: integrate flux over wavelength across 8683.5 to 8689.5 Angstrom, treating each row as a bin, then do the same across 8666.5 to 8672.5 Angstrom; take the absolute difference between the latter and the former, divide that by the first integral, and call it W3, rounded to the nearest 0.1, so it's 0.1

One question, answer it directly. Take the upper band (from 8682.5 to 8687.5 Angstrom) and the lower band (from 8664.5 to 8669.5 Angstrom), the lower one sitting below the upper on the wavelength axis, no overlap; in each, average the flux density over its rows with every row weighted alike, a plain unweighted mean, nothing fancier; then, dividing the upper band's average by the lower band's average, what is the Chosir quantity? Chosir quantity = 1.31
